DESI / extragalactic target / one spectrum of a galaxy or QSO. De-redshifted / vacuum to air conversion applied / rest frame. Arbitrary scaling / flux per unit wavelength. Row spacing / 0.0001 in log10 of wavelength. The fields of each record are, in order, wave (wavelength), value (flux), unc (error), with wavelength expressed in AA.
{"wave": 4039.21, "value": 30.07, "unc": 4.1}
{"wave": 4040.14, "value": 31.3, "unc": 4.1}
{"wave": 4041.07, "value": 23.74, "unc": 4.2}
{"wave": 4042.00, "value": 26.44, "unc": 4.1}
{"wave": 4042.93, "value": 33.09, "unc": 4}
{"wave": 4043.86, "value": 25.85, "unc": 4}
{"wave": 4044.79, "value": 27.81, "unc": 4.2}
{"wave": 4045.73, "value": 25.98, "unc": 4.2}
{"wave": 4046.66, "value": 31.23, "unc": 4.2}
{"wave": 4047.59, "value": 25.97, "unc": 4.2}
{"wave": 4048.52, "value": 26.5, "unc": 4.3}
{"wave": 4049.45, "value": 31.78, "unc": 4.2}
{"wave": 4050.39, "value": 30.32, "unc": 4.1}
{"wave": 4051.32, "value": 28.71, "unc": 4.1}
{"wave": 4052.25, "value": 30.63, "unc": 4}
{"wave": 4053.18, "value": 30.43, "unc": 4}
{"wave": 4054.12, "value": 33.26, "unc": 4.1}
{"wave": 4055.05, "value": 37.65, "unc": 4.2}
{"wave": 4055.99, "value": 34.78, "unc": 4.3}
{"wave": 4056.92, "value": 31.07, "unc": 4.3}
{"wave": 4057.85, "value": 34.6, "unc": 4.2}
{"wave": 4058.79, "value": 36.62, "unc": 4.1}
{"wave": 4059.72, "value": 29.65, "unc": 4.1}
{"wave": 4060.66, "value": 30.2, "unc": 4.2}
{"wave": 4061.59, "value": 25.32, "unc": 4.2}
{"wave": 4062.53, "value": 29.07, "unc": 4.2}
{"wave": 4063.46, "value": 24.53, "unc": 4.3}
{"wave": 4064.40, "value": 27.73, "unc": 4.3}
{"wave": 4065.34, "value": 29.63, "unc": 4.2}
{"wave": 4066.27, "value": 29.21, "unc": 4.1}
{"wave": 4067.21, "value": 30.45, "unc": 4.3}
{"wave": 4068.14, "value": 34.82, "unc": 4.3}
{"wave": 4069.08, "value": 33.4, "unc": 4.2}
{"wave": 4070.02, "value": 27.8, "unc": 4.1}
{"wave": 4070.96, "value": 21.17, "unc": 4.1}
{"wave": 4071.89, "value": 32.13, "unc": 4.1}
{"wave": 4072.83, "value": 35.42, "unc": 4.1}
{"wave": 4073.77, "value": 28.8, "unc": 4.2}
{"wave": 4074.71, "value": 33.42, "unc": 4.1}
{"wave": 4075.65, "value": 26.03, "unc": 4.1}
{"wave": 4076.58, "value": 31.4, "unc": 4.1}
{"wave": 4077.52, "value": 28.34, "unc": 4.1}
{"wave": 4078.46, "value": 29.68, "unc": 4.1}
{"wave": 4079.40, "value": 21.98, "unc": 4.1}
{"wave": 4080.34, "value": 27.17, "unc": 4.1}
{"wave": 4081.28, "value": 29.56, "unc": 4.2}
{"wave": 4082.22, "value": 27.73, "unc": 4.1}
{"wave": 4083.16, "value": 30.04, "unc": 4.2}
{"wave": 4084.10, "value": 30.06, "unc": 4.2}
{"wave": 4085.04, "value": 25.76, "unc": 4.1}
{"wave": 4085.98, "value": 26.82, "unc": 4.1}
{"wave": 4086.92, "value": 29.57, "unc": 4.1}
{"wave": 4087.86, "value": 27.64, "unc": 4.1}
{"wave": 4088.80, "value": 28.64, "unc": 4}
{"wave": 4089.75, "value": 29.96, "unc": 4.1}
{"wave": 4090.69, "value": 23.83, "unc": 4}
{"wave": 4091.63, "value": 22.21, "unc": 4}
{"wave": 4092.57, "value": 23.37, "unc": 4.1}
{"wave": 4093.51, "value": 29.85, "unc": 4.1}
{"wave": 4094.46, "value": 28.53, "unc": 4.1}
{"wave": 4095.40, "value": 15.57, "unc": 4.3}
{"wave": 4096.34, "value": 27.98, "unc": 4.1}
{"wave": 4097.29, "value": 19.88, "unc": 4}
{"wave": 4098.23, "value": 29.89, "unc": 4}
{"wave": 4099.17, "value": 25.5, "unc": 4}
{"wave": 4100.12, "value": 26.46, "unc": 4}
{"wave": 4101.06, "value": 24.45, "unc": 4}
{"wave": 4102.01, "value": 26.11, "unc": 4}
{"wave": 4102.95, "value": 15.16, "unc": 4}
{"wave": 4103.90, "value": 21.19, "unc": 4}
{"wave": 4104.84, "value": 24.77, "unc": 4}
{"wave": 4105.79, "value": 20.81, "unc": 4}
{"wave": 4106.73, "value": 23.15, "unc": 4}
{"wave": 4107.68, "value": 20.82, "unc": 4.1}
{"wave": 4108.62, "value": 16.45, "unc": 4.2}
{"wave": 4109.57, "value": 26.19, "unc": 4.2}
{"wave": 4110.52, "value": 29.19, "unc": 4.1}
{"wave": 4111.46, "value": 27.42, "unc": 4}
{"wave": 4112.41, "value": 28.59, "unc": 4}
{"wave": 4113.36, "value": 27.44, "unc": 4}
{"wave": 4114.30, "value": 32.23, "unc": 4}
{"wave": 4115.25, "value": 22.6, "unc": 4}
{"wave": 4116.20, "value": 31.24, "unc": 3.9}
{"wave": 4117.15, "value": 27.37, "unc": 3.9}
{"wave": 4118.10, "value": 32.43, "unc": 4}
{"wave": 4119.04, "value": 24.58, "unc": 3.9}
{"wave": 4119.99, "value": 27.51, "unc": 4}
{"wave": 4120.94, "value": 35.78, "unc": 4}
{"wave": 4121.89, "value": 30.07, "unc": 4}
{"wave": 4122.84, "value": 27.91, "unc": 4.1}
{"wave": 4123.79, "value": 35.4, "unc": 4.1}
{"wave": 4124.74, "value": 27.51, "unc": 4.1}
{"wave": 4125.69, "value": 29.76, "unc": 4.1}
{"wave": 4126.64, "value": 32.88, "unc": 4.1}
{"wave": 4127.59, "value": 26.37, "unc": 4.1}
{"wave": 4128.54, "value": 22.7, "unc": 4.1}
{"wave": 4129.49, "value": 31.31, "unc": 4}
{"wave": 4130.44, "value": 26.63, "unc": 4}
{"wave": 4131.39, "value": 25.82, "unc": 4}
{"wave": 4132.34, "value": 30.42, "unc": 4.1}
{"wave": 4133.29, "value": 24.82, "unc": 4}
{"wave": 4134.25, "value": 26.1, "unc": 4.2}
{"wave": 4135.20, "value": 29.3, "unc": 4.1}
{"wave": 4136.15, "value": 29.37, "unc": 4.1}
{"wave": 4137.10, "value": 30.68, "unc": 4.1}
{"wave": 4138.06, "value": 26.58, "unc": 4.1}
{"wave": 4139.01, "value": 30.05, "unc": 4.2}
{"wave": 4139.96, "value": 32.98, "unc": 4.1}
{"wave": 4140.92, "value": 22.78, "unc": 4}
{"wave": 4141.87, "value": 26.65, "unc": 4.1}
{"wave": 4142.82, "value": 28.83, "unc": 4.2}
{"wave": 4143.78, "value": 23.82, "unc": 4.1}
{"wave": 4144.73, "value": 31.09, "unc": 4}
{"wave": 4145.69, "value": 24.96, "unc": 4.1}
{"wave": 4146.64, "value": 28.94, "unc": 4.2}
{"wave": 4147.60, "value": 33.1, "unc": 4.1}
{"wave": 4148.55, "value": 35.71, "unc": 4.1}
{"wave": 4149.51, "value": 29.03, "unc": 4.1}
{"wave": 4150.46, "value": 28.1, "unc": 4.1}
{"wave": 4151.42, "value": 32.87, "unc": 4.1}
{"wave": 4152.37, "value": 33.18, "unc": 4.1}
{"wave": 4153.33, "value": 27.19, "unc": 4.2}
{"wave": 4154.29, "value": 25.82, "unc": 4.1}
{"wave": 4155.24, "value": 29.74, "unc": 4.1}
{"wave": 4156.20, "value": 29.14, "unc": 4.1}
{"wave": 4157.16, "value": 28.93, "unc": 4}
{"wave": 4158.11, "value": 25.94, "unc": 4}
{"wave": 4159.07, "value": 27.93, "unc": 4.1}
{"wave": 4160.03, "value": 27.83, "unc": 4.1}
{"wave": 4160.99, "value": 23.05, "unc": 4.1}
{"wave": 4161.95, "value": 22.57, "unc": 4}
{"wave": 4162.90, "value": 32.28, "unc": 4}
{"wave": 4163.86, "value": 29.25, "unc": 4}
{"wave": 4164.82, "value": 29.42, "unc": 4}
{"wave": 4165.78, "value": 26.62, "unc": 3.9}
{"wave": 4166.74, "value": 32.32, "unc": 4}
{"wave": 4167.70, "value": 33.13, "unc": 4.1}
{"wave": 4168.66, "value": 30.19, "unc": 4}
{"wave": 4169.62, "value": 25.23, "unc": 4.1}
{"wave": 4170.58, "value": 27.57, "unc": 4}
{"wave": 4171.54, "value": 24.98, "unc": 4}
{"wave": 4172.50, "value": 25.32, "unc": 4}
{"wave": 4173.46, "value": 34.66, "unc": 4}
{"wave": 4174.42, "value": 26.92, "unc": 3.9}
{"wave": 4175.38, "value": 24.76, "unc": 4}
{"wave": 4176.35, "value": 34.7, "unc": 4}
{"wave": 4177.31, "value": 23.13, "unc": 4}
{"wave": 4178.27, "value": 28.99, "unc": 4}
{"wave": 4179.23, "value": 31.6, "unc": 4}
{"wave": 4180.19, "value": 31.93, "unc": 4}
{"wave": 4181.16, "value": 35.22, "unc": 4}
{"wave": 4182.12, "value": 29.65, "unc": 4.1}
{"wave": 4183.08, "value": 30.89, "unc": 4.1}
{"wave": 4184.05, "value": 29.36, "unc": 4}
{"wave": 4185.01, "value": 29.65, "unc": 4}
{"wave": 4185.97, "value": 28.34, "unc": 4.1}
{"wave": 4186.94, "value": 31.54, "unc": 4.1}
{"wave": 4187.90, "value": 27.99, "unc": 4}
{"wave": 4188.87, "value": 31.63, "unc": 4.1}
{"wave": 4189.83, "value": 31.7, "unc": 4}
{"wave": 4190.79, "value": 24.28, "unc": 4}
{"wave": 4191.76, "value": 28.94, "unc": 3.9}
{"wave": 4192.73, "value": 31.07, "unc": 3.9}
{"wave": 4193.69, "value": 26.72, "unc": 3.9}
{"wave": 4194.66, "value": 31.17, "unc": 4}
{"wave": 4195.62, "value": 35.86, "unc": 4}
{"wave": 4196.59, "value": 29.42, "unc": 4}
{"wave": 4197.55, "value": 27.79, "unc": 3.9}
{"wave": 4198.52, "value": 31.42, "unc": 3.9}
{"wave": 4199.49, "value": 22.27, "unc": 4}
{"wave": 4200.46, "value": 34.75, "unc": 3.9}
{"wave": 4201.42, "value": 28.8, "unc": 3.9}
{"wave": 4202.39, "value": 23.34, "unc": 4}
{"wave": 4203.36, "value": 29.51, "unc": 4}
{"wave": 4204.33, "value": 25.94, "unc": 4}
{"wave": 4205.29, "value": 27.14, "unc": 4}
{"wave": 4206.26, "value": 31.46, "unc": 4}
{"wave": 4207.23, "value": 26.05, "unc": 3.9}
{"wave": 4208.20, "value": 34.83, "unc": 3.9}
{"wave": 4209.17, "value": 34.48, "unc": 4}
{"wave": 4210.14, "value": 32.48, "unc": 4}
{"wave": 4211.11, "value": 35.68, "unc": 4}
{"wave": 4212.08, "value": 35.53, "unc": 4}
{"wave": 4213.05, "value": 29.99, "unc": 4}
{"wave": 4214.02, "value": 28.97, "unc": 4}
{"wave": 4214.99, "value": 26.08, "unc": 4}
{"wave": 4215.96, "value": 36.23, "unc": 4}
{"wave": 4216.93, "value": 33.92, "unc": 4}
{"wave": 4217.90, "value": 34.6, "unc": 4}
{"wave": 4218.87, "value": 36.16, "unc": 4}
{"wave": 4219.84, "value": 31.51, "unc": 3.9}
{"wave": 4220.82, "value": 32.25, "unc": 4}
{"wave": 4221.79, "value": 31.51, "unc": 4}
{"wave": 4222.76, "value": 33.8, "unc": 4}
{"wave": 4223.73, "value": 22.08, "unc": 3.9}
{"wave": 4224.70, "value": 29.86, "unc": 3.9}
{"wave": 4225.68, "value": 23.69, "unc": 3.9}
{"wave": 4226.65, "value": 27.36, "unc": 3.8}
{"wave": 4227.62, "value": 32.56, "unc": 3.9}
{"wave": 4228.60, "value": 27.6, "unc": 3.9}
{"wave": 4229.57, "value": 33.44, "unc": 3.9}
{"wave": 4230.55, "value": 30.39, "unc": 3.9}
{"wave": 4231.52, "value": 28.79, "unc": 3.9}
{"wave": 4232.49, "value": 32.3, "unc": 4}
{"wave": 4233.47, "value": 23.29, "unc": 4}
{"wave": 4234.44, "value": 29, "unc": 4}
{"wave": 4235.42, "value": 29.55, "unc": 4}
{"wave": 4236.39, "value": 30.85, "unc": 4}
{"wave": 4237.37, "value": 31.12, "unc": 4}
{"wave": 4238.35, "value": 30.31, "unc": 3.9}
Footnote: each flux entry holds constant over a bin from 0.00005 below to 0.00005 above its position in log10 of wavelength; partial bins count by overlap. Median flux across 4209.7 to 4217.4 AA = 33.2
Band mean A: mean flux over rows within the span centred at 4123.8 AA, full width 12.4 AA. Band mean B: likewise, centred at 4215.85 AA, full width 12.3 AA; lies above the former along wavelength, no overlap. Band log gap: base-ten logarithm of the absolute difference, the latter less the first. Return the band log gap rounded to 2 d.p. 0.50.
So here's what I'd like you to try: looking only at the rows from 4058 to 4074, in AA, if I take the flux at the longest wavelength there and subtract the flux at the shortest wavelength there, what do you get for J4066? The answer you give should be -7.8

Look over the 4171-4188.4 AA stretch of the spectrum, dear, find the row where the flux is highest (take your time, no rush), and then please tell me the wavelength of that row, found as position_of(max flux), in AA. 4181.16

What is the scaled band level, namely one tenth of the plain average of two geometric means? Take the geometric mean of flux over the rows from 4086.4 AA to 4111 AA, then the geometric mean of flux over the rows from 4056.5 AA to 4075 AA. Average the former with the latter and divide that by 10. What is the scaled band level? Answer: 2.70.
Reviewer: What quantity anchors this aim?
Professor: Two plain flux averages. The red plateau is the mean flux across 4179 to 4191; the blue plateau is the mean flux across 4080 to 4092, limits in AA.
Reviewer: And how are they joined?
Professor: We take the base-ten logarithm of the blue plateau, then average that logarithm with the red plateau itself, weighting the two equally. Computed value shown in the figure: 15.9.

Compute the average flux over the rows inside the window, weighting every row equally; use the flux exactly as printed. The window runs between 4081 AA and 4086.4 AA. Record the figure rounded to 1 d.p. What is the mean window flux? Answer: 28.3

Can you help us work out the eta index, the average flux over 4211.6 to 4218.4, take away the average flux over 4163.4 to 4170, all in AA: 2.7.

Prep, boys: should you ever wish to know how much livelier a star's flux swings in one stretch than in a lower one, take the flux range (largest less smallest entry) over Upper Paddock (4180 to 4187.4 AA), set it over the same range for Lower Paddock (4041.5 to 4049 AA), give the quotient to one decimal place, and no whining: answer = 1.0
